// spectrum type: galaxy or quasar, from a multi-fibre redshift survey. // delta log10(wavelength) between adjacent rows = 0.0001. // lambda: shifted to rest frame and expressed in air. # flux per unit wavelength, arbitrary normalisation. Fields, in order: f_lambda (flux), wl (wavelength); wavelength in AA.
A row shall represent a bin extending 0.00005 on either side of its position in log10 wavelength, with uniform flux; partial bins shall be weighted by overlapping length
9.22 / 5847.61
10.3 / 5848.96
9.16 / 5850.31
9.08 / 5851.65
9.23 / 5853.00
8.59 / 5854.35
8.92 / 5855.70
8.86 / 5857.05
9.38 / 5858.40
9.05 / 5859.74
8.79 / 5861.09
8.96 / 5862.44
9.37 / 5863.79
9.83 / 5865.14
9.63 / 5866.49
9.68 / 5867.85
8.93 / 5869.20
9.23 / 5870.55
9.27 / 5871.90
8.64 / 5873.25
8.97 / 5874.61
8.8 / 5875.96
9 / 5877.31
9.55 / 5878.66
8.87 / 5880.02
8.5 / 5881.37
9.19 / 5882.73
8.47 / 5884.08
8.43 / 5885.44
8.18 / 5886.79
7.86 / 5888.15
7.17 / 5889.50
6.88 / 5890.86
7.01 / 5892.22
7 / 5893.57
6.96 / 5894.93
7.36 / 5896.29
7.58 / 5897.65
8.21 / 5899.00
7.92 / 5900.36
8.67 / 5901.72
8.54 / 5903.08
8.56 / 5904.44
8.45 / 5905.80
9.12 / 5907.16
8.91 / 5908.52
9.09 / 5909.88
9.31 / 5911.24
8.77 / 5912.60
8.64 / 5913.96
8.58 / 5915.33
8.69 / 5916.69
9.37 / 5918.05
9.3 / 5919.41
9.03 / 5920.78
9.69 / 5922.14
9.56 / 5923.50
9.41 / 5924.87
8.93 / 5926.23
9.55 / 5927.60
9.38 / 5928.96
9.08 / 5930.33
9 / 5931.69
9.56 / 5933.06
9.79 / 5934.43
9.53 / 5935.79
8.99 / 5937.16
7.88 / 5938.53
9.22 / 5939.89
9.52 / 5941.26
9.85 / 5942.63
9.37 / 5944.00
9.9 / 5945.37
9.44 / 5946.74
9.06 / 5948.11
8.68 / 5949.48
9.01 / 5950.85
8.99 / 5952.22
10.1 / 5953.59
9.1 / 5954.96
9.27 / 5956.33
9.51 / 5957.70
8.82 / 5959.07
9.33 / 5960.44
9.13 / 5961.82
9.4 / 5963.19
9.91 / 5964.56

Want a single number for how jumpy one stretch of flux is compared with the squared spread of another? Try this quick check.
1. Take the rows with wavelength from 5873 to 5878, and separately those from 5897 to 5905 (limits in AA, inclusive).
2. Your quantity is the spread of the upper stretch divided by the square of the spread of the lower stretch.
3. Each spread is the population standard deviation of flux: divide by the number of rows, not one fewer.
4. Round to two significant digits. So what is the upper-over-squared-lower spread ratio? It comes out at 19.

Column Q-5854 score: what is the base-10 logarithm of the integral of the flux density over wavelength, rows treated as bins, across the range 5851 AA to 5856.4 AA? 1.684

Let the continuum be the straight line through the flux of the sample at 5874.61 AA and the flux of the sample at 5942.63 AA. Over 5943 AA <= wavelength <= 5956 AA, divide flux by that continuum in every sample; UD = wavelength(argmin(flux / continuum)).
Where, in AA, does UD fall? 5949.48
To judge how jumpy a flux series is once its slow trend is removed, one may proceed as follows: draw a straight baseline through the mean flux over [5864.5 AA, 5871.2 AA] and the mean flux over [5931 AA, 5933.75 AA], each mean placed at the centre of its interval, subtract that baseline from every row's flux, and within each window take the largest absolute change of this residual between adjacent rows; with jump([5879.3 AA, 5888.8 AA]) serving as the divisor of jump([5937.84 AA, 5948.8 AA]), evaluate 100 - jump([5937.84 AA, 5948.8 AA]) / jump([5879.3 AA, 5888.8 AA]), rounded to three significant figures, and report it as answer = 98.1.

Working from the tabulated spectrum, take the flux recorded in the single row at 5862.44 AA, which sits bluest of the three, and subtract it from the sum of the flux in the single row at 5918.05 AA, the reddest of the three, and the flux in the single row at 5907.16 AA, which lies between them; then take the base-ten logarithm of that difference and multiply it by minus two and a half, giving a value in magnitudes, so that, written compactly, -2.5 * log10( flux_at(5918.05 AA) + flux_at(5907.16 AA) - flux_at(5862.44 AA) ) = -2.45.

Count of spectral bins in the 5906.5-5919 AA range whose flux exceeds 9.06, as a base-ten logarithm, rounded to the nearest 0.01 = 0.60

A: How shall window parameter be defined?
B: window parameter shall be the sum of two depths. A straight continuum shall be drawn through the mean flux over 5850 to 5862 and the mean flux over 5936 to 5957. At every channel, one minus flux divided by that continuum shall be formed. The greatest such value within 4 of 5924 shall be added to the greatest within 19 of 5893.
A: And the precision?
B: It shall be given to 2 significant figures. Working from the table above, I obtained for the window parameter 0.27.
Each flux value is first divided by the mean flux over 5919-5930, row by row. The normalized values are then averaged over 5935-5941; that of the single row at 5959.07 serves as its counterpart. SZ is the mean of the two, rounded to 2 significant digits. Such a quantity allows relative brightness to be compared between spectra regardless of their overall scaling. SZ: 0.95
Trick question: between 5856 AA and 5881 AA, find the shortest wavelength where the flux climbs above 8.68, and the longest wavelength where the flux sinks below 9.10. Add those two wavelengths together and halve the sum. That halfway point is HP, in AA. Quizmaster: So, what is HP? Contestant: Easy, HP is 5868.5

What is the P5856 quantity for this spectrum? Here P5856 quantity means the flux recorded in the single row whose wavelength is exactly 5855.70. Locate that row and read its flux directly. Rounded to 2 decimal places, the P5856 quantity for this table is 8.92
